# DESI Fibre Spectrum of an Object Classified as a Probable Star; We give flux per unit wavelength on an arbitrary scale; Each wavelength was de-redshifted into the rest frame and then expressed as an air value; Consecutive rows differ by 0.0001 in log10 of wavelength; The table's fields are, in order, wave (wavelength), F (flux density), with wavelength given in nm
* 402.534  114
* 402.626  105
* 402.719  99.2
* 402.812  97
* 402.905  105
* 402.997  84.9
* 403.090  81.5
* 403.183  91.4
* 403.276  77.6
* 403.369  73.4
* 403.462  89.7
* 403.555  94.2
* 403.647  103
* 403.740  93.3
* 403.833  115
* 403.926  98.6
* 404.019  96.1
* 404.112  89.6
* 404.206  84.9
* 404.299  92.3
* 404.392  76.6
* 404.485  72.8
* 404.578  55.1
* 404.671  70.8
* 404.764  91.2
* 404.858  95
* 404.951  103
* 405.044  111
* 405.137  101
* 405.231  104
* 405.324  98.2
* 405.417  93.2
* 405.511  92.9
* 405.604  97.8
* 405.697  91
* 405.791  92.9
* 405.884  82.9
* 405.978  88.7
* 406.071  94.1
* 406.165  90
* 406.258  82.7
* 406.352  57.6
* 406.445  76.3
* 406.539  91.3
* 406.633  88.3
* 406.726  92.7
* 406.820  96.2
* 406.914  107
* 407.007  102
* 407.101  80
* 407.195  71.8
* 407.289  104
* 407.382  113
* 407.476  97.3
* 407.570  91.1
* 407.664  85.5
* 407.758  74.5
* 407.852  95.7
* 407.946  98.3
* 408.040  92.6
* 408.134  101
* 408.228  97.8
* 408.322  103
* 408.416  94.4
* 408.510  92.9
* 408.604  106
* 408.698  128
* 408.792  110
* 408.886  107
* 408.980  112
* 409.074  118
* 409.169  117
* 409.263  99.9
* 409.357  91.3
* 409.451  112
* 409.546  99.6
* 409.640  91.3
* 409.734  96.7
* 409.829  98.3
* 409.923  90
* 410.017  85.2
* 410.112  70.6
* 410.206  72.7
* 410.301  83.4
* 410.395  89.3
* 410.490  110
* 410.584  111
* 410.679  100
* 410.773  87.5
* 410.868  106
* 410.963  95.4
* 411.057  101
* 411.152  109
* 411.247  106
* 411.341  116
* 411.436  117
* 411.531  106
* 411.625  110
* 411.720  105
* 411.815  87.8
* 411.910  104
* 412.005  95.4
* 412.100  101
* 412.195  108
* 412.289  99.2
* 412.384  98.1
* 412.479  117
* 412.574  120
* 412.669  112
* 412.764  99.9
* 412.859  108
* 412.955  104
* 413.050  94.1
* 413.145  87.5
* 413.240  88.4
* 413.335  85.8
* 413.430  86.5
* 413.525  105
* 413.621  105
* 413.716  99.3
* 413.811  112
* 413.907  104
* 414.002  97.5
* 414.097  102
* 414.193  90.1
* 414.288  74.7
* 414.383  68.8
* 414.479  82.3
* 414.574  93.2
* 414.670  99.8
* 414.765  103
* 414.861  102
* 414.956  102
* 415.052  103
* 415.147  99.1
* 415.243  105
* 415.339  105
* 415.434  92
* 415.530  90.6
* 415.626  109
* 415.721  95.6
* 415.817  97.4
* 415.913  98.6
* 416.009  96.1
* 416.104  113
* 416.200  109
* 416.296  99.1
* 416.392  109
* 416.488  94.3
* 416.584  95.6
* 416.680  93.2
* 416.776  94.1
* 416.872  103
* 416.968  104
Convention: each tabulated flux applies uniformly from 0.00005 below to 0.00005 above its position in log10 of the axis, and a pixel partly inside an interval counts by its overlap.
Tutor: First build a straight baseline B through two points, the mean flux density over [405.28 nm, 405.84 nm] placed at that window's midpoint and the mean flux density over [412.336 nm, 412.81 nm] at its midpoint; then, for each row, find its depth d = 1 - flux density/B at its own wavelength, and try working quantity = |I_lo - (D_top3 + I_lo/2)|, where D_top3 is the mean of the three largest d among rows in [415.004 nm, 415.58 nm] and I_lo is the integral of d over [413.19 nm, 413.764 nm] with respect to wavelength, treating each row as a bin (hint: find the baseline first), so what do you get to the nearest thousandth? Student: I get 0.144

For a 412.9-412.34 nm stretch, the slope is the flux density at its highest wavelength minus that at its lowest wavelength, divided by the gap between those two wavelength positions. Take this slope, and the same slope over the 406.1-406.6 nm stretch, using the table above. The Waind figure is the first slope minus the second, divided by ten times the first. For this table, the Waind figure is 0.08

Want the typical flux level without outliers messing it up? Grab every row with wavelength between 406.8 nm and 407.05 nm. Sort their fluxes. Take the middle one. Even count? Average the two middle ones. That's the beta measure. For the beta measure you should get 102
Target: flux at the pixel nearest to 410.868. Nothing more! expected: 106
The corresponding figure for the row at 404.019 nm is 96.1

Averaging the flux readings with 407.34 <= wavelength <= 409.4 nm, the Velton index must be 101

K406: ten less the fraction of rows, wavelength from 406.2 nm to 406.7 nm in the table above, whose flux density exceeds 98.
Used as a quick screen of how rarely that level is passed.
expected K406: 10.0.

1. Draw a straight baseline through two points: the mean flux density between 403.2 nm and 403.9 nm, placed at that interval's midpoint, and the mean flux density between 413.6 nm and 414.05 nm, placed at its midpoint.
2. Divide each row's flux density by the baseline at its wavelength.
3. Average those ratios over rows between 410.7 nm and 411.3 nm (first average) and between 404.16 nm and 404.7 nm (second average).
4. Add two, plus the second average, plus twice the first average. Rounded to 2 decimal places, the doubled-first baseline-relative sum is 4.82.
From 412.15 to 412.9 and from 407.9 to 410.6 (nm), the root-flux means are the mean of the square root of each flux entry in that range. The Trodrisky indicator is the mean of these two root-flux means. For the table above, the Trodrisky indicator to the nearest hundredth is 10.16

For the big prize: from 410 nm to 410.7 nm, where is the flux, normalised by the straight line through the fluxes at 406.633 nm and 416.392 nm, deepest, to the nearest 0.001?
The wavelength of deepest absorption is 410.112 nm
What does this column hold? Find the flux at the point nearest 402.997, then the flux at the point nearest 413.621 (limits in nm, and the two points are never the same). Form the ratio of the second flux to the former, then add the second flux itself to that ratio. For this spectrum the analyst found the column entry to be 106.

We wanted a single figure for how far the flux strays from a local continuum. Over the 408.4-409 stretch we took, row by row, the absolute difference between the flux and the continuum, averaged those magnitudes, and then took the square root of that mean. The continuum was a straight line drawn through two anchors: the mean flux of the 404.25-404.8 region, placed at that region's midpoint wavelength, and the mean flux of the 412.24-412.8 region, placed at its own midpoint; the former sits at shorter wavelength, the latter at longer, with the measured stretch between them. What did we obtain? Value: 3.8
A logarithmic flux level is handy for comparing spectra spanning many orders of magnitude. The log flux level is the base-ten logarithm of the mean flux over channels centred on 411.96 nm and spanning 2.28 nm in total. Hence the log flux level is 2.02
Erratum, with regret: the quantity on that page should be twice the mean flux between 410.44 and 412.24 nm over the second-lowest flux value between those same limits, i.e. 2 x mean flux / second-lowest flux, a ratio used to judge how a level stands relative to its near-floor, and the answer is 2.37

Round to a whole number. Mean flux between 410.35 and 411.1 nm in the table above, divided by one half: 200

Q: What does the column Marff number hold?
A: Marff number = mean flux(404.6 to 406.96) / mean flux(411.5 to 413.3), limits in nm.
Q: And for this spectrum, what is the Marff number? 0.89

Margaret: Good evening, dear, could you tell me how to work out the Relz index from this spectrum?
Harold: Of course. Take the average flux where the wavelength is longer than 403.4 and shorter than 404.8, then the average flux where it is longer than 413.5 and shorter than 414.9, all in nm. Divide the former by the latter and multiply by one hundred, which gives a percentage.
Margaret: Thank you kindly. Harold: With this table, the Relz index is 92.0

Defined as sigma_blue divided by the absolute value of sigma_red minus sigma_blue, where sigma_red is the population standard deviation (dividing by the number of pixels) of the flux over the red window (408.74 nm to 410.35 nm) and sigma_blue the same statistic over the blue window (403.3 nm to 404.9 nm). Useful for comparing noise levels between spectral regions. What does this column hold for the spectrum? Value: 113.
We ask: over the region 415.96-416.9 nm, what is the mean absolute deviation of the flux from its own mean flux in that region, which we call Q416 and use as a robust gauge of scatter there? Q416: 6.3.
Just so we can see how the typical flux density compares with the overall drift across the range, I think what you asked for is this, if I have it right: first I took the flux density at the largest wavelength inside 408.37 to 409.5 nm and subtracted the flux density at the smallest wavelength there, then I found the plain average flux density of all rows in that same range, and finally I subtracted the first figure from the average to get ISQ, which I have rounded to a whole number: 90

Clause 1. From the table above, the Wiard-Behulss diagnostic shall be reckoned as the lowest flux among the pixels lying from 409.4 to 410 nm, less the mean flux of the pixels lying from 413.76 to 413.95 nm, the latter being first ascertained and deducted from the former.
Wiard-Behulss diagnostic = -18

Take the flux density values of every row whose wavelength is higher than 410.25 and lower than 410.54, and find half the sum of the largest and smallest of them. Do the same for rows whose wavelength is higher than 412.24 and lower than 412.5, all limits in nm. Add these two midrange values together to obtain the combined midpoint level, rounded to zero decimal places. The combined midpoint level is 204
